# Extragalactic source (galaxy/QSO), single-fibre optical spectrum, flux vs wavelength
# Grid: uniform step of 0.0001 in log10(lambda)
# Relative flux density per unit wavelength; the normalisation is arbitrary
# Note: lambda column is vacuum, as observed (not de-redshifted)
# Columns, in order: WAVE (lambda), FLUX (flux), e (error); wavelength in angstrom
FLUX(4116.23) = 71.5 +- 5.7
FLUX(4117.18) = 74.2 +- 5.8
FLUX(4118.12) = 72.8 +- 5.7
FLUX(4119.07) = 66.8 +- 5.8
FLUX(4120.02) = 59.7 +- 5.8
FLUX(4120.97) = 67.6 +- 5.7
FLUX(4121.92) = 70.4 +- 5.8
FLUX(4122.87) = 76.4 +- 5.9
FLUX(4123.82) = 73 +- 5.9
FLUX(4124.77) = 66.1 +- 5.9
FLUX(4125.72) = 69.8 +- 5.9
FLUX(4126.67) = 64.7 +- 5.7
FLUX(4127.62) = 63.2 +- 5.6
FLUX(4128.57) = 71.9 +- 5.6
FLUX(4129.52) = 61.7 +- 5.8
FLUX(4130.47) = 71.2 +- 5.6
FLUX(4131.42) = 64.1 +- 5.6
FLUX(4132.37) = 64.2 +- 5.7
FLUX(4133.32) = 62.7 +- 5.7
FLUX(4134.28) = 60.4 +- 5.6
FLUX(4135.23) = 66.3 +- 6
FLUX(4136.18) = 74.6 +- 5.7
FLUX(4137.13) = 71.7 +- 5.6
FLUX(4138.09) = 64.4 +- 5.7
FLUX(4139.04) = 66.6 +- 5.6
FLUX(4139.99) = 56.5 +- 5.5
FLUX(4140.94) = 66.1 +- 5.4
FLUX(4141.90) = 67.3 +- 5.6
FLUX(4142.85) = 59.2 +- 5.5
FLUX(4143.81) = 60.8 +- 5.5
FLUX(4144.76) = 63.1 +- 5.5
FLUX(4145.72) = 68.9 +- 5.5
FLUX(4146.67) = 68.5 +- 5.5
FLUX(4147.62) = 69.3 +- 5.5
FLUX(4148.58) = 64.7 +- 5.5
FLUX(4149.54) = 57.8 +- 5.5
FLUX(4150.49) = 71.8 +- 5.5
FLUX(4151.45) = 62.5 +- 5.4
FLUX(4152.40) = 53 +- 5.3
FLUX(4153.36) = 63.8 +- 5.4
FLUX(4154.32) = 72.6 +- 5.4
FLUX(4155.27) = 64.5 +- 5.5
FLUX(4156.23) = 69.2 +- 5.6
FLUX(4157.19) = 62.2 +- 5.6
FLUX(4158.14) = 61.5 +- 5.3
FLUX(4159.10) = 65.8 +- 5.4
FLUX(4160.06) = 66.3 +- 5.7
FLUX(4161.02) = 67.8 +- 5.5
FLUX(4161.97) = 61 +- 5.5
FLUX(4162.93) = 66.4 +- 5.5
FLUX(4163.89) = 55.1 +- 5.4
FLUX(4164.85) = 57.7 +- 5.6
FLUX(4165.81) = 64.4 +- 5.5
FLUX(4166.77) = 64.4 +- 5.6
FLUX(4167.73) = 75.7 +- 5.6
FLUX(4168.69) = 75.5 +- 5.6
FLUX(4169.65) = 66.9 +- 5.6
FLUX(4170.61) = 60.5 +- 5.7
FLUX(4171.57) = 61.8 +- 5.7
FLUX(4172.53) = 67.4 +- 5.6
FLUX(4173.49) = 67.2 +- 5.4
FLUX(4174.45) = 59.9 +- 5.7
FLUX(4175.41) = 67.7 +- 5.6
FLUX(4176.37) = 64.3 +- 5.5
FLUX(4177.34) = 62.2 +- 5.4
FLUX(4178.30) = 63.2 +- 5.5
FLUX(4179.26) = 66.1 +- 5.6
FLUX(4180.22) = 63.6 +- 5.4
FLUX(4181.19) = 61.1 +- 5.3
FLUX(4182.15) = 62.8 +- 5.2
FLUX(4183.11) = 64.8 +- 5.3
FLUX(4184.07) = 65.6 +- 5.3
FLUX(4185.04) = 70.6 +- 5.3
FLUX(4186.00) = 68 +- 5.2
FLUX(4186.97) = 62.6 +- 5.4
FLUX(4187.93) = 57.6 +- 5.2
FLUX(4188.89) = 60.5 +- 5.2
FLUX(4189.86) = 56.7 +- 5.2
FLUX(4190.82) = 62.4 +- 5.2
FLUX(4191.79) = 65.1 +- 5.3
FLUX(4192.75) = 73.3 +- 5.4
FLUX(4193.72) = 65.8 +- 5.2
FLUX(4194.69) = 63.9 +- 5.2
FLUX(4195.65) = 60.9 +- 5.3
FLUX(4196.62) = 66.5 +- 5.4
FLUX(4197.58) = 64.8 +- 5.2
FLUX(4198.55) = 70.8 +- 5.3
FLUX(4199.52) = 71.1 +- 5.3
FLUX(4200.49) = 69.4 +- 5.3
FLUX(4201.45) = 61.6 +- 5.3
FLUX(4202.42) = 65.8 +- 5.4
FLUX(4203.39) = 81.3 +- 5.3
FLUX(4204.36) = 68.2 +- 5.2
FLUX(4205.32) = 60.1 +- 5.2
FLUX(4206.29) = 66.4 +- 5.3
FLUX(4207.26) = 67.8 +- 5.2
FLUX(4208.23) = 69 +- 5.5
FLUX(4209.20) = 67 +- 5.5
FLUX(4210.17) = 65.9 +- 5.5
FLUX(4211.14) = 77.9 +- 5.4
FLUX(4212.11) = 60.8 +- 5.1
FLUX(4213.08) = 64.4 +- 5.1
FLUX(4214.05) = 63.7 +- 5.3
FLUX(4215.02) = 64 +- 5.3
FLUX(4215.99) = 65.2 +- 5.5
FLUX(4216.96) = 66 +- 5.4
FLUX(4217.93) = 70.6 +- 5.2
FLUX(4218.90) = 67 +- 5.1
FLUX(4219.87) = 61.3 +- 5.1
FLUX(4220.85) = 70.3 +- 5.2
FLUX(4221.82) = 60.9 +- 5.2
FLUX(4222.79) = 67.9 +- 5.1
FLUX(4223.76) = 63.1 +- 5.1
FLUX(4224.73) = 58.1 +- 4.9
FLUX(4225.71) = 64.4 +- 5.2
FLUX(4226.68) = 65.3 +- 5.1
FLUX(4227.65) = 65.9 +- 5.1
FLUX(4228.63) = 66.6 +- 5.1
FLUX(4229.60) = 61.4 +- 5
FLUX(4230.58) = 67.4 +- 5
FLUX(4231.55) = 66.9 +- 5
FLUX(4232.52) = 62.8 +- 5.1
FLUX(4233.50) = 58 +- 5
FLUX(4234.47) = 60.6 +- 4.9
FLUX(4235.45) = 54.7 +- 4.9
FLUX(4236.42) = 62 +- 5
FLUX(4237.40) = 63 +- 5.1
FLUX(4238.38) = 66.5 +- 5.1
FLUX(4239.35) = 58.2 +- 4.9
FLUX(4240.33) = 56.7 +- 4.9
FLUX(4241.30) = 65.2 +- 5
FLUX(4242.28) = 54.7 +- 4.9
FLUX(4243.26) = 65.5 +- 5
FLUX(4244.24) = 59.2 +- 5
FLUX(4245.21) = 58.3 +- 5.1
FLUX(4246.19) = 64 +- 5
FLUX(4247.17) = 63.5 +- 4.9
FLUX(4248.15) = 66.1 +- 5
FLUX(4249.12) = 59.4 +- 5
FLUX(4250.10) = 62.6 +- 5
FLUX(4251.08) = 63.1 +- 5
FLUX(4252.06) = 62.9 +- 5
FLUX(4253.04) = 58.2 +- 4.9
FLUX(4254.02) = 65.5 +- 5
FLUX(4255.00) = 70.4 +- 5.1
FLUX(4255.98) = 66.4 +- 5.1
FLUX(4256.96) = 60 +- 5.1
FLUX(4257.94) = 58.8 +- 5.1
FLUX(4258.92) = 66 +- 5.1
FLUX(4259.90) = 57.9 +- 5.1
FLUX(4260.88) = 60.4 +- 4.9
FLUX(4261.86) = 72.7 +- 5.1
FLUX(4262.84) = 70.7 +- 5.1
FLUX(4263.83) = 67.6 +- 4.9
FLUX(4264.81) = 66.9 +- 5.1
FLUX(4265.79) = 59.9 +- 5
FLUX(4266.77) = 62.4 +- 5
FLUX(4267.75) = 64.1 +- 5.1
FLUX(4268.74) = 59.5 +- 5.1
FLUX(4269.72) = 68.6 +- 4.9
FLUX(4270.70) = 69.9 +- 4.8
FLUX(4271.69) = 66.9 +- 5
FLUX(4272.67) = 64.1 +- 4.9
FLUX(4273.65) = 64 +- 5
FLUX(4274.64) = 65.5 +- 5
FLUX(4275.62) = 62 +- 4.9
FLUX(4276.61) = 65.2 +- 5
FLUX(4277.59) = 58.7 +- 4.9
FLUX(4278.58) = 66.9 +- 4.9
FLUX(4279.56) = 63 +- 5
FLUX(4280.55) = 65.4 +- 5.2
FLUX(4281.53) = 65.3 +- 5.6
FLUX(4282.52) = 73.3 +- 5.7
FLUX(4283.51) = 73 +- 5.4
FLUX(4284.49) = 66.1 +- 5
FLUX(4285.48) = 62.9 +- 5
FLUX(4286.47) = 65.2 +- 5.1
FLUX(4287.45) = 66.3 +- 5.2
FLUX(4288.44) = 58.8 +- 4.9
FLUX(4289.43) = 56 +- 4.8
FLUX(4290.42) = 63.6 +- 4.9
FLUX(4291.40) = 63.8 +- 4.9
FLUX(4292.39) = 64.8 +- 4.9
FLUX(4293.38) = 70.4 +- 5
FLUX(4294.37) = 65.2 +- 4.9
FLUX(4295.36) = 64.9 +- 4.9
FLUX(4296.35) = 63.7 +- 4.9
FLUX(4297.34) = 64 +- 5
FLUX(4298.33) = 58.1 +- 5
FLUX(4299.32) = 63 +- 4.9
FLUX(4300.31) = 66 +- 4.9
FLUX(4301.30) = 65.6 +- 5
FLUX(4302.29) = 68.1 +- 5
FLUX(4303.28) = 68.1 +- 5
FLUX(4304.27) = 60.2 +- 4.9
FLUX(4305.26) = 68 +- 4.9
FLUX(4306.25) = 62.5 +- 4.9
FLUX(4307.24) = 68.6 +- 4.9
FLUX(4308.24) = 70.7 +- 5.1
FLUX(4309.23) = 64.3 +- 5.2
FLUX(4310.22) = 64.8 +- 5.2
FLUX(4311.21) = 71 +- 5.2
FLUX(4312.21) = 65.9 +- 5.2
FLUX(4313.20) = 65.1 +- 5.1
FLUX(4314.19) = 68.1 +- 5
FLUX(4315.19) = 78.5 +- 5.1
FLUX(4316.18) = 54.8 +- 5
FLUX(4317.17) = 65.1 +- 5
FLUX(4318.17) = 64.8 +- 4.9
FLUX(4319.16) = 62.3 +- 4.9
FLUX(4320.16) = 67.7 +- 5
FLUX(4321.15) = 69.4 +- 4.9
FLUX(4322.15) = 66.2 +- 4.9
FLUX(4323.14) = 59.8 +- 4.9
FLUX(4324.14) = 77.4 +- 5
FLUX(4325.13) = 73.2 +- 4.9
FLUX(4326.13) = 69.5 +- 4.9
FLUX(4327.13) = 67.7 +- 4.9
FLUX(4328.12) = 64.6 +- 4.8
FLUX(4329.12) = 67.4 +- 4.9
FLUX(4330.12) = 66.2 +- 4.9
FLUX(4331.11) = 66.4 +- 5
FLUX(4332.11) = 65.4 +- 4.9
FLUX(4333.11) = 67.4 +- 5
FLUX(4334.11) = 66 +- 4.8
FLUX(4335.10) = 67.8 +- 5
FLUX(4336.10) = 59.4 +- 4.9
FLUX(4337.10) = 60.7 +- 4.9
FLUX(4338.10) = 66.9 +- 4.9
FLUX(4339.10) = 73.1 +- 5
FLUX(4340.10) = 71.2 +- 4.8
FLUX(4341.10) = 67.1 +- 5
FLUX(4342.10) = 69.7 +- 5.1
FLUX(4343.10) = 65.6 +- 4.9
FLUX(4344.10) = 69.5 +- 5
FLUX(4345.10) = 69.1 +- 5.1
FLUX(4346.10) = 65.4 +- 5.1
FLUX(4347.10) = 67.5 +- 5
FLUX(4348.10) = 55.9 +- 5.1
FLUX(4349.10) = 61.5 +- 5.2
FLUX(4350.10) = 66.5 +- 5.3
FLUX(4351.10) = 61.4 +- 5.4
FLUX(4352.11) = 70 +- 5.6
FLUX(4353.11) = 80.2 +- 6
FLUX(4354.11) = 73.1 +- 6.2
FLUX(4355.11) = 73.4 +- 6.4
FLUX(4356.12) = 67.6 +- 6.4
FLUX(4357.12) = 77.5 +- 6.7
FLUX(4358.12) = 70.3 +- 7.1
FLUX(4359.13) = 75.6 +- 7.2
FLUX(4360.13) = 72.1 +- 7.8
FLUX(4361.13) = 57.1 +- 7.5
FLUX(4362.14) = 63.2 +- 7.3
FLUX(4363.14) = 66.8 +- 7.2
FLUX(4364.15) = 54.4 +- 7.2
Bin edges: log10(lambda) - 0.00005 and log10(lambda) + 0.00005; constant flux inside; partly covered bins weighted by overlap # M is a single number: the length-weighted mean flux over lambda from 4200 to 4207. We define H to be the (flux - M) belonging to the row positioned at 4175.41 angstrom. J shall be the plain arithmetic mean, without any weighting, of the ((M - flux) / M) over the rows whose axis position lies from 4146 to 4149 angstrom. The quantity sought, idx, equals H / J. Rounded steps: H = 0.1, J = 0.001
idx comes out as 100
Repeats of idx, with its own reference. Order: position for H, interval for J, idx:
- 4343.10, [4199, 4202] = -625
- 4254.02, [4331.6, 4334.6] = -107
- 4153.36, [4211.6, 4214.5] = -55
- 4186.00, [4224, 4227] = 6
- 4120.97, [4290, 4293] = 0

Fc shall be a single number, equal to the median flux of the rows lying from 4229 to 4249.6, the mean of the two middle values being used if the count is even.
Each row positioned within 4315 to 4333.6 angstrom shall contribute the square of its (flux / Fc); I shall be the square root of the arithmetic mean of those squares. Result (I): 1.08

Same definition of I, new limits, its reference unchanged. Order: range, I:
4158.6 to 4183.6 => 1.04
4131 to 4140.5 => 1.05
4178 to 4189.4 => 1.03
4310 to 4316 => 1.11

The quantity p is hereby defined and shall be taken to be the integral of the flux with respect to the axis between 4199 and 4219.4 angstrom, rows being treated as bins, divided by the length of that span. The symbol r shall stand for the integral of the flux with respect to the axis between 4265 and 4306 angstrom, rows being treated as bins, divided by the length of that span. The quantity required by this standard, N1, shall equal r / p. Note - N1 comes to 0.96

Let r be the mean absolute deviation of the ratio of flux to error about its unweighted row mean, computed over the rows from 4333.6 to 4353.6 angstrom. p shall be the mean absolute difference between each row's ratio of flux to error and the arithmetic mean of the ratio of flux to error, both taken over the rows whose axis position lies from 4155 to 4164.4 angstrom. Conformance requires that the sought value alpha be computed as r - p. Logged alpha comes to 0.31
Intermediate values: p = 0.50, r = 0.8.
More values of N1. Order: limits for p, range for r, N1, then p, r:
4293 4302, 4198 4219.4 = 1.05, 64.5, 67.4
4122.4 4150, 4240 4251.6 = 0.93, 66.0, 61.6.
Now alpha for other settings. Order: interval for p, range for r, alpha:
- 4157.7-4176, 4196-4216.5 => -0.04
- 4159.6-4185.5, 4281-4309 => -0.11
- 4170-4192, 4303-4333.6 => 0.13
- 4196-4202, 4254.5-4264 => 0.32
